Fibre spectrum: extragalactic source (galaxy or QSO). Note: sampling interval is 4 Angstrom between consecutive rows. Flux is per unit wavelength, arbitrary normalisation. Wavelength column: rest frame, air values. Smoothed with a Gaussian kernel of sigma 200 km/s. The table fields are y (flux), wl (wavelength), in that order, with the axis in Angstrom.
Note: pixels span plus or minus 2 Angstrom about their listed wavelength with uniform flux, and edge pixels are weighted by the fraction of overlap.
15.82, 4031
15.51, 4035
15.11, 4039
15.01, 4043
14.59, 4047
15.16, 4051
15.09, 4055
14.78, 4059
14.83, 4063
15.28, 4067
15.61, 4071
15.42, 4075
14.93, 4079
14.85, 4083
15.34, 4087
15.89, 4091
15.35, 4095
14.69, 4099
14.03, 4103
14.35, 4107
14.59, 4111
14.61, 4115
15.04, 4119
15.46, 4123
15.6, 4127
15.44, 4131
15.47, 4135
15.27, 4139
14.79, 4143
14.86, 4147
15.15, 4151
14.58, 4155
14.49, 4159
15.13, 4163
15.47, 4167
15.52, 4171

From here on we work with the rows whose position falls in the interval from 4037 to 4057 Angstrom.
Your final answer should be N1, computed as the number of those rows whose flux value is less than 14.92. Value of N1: 1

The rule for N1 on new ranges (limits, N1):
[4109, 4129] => 2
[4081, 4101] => 2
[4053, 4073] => 2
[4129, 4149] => 2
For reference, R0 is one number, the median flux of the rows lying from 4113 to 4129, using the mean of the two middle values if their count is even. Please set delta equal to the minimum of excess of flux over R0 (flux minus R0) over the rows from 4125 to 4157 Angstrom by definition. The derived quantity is -0.67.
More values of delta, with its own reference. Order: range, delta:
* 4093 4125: -1.22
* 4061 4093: -0.42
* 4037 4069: -0.66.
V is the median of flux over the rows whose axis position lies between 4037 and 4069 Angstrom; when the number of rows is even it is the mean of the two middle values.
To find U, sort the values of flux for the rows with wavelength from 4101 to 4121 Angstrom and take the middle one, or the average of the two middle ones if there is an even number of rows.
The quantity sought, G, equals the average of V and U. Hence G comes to 14.8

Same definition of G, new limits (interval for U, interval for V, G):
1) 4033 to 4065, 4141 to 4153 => 15.0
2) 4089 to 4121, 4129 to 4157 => 14.9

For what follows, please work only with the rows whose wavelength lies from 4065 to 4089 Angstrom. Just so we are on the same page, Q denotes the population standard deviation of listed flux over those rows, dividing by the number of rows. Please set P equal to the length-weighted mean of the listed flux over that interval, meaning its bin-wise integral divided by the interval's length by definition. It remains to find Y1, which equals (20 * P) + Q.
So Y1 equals 305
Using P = 15.2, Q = 0.267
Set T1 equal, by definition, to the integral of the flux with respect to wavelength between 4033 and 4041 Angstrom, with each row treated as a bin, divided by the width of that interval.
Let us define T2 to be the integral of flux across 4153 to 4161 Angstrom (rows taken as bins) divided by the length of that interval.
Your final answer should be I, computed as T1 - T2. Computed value 0.8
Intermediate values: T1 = 15.3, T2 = 14.5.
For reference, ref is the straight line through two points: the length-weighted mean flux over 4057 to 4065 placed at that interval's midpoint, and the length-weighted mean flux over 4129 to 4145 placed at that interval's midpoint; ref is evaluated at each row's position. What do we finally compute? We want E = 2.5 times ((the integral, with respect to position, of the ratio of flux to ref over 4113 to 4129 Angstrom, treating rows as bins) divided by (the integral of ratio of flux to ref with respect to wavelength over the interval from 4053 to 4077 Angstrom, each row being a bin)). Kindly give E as 1.6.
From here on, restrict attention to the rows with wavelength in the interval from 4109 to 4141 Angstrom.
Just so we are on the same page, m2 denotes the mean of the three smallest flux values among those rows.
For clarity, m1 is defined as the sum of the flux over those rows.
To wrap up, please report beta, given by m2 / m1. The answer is 0.121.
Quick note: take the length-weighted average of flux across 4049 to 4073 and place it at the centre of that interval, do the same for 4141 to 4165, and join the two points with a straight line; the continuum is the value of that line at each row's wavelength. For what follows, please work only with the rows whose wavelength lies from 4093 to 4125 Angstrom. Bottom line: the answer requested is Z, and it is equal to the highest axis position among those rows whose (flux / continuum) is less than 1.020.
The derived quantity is 4119 Angstrom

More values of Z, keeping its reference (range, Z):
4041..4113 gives 4111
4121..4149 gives 4147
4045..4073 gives 4067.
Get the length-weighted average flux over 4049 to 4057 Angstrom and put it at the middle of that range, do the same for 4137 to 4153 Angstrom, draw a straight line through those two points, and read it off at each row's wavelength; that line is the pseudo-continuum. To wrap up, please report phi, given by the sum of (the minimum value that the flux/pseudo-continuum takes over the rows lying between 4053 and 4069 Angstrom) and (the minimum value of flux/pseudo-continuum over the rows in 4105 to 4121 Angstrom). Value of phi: 1.930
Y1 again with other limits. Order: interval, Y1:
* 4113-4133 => 305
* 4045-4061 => 298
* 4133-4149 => 302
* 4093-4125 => 296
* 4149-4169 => 300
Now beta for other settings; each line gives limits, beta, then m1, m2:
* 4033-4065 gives 0.123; 120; 14.7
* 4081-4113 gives 0.120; 119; 14.3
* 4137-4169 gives 0.122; 120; 14.6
